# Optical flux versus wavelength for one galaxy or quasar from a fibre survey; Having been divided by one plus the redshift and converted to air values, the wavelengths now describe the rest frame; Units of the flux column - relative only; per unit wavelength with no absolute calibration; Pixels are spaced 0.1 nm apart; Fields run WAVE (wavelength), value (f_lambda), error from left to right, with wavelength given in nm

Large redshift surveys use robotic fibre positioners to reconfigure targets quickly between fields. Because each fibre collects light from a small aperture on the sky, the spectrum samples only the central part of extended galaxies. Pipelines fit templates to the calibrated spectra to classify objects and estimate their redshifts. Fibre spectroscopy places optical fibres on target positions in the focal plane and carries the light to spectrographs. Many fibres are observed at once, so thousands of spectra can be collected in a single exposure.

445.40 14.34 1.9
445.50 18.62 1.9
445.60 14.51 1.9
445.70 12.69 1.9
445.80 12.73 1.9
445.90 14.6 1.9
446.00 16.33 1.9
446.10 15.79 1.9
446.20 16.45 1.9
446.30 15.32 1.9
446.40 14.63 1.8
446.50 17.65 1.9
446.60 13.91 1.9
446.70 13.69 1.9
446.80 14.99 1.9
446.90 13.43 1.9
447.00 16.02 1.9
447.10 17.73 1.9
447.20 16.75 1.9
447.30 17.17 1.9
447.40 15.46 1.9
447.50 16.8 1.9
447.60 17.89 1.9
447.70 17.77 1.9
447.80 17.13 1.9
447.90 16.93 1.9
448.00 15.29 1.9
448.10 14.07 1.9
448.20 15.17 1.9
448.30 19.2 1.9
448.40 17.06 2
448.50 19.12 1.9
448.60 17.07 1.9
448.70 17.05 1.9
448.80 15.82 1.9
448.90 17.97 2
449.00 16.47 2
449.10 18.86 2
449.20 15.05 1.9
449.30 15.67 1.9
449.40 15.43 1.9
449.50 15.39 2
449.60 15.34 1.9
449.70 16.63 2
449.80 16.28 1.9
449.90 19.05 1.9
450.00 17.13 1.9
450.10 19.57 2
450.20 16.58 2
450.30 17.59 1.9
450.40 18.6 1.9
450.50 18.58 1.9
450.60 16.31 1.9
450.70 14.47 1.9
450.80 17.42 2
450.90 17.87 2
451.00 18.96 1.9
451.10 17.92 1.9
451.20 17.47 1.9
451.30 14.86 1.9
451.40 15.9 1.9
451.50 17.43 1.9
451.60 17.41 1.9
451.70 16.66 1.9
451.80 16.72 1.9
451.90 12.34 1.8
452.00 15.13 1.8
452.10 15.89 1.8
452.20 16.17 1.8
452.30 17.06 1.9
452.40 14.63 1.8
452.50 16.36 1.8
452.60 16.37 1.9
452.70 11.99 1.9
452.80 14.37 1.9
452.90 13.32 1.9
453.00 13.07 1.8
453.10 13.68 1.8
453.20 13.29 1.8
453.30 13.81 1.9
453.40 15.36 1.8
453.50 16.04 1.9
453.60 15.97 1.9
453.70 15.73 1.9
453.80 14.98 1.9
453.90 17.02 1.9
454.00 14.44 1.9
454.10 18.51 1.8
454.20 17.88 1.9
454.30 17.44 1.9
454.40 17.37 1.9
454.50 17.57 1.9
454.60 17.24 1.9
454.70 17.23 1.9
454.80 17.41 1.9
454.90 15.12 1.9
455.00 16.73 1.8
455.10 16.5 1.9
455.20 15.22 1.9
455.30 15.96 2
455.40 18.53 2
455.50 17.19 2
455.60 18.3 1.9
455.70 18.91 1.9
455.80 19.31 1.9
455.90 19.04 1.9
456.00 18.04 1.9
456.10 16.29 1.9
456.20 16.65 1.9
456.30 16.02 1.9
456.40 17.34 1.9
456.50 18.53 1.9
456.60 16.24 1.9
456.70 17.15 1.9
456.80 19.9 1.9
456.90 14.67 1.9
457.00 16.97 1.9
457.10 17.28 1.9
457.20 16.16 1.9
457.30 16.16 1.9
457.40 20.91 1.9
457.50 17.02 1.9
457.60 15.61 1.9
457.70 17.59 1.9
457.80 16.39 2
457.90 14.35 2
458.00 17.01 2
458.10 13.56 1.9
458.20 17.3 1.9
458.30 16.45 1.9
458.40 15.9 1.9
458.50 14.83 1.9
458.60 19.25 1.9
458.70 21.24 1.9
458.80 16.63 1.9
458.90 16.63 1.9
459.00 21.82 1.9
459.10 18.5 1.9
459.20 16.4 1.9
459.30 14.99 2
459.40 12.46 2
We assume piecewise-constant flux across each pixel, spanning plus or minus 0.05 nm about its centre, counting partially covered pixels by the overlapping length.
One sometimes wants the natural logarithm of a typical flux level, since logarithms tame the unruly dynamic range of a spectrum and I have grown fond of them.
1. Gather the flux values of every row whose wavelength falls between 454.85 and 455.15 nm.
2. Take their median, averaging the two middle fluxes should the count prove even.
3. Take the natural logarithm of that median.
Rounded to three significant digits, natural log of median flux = 2.80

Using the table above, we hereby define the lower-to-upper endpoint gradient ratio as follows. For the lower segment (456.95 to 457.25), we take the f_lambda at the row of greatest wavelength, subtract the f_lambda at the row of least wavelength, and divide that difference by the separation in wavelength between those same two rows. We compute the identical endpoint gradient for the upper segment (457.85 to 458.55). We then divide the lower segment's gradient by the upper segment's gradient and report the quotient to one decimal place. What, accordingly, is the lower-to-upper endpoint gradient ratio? -5.1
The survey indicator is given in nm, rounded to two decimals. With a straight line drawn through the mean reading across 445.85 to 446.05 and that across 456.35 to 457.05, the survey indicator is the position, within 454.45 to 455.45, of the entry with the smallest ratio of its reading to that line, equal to 454.90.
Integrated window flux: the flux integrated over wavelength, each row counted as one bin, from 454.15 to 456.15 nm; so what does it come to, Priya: 34.7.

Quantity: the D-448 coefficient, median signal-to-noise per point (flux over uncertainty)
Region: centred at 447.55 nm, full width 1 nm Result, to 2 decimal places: 8.96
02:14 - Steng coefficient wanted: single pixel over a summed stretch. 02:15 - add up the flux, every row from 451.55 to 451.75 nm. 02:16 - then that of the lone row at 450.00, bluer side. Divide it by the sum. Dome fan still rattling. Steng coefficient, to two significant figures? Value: 0.50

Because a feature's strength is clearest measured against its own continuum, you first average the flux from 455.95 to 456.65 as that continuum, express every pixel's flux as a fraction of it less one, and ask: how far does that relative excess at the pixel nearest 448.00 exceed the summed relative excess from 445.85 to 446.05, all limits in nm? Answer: 0.08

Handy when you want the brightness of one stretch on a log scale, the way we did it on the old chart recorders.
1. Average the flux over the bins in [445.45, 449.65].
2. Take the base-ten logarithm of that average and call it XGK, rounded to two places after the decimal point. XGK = 1.21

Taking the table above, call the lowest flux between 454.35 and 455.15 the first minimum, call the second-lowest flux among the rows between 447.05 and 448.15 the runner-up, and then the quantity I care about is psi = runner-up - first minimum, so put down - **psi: 0.2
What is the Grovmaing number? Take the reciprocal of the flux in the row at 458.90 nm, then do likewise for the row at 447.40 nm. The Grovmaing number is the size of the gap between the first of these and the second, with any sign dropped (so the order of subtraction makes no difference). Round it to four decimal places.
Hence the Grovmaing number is 0.0046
